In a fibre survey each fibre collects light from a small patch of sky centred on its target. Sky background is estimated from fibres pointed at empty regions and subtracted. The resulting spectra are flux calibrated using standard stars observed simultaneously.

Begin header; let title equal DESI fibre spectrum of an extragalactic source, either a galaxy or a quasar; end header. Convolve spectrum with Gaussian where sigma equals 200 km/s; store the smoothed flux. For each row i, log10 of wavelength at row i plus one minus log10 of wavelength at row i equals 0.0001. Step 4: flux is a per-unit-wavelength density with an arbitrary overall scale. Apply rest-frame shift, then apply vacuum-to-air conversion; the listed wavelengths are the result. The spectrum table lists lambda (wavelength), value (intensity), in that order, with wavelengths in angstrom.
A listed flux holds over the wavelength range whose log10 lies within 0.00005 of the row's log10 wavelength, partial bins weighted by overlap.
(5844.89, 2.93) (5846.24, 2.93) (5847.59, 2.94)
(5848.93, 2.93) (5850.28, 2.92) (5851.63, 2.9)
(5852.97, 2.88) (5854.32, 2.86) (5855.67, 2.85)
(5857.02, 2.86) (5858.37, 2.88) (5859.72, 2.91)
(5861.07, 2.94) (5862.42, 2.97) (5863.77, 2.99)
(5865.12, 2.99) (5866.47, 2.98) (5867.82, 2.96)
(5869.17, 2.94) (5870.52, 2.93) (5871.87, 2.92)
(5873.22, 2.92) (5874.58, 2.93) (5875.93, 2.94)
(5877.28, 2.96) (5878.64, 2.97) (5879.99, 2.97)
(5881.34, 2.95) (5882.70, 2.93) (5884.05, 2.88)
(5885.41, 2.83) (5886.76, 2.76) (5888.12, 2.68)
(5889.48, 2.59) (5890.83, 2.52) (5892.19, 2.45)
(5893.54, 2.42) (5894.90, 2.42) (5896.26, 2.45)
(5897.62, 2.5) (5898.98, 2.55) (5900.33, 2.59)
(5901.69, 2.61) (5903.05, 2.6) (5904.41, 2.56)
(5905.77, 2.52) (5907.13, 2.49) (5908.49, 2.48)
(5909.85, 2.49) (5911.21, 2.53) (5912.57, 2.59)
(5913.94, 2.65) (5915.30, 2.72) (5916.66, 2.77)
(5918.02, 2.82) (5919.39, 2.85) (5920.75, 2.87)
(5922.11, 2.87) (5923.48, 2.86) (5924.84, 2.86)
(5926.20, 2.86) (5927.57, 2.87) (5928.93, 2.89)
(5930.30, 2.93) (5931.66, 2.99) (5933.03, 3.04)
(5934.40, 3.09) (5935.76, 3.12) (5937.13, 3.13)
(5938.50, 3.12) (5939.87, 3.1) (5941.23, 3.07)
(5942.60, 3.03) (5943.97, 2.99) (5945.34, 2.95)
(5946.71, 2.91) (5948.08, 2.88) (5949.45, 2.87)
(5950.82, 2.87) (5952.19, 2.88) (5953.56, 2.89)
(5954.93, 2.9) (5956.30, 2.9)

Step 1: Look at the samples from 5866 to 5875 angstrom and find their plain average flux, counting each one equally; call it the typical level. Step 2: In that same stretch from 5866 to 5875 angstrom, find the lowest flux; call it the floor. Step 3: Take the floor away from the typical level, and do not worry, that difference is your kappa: 0.02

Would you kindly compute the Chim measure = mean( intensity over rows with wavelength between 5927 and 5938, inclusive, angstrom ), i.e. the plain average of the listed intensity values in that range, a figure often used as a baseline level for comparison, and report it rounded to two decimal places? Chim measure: 3.01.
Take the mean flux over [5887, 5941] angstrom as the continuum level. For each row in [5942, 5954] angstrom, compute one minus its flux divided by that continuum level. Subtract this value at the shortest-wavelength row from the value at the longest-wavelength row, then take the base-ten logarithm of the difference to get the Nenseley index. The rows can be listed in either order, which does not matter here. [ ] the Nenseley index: -1.29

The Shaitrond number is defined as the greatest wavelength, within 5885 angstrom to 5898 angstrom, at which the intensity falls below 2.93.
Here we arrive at 5897.62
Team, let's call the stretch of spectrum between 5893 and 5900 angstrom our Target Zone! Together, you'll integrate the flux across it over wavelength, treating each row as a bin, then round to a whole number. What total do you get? 17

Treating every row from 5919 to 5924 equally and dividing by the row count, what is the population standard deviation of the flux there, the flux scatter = 0.01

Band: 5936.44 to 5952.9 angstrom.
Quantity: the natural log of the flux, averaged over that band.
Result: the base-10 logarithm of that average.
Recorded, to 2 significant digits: 0.038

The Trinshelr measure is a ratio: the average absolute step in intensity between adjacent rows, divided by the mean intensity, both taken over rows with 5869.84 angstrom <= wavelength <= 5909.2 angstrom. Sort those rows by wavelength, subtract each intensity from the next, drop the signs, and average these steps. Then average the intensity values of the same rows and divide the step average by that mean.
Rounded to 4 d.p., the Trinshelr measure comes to 0.0123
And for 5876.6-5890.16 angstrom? 0.0152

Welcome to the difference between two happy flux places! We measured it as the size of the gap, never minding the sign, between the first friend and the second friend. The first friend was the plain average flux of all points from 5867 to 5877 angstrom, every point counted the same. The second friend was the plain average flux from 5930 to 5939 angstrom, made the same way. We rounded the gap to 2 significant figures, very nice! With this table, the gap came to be 0.13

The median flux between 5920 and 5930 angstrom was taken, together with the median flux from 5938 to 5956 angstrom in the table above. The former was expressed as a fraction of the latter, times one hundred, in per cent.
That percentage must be 99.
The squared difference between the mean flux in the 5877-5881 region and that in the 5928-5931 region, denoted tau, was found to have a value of 0.00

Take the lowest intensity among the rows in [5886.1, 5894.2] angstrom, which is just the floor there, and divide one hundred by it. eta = 41.3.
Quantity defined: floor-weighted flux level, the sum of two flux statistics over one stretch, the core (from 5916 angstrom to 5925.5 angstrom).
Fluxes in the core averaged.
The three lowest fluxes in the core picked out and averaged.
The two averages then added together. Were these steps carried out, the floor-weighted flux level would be 5.66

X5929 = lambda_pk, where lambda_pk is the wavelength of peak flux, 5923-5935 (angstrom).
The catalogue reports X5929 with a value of 5934.40 angstrom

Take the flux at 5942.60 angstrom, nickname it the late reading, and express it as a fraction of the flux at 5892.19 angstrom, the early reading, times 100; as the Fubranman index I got 124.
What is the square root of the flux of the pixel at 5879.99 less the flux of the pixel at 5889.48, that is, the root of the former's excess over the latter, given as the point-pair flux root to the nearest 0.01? 0.62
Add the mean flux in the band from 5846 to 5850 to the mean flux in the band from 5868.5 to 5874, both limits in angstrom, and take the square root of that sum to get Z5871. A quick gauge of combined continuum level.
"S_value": 2.42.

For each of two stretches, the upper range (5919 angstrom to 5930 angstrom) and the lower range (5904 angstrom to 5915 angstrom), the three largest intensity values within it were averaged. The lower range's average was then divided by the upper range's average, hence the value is 0.90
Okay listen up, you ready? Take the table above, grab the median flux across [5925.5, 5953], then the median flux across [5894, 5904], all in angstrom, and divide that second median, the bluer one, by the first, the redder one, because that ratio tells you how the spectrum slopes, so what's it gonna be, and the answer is 0.86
